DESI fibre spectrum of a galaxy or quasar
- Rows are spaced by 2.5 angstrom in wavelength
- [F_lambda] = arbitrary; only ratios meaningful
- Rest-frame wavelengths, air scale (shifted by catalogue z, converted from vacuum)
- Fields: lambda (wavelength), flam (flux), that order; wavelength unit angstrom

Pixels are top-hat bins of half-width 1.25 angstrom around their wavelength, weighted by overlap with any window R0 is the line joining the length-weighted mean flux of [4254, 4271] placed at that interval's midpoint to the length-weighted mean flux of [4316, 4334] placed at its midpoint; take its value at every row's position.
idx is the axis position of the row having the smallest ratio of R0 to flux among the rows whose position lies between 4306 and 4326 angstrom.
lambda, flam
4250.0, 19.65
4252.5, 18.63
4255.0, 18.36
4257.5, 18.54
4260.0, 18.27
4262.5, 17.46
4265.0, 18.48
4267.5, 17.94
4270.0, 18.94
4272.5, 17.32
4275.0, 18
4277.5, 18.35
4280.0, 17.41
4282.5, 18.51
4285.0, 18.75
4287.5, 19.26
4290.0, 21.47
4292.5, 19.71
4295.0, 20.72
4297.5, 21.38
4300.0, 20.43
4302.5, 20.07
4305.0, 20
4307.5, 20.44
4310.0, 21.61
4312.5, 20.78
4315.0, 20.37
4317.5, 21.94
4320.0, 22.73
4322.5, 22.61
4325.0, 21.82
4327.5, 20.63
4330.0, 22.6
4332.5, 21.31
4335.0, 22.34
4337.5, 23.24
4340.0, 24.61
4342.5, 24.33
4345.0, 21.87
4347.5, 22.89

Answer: 4320.0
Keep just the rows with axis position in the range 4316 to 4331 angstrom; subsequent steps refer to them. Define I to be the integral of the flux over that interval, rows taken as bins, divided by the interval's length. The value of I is 22.0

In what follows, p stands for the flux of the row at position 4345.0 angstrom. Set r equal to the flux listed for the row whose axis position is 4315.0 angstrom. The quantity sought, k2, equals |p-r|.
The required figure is 1.5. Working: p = 21.87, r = 20.37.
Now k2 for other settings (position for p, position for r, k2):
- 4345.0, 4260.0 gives 3.6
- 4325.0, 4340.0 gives 2.8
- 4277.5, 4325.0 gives 3.5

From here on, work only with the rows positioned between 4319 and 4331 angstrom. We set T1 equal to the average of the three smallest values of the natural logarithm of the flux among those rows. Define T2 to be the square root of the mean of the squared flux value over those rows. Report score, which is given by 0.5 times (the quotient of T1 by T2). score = 0.070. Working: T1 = 3.08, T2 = 22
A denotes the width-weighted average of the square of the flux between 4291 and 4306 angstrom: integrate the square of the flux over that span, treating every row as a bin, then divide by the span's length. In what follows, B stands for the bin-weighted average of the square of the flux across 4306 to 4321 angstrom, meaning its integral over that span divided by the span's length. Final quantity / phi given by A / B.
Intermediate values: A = 417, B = 453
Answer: 0.9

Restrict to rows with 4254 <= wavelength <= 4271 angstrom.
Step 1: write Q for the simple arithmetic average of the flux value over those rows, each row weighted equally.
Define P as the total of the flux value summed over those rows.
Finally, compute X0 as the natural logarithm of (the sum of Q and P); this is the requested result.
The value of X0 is 4.99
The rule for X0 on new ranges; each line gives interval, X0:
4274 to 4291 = 5.01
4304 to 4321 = 5.13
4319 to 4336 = 5.17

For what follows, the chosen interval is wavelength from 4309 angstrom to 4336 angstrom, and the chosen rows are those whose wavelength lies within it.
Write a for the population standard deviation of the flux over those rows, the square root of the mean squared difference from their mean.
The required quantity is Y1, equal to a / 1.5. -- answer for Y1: 0.54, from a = 0.80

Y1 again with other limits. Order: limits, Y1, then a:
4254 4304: 0.82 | 1.23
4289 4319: 0.45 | 0.68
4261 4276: 0.37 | 0.56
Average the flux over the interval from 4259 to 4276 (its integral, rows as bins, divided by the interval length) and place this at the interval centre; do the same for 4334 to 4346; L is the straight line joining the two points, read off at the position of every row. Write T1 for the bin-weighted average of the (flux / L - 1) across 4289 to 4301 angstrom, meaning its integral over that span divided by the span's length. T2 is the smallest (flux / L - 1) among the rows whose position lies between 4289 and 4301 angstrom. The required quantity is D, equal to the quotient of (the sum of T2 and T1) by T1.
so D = 1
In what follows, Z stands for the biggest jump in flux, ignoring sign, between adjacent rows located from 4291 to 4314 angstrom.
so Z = 1.17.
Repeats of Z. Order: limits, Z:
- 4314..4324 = 1.57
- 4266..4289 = 1.62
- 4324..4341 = 1.97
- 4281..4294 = 2.21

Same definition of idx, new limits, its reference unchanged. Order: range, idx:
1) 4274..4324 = 4290.0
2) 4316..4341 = 4340.0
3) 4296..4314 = 4297.5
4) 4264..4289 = 4270.0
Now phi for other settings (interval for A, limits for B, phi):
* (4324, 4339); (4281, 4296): 1.3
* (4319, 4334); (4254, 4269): 1.5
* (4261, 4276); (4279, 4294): 0.9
